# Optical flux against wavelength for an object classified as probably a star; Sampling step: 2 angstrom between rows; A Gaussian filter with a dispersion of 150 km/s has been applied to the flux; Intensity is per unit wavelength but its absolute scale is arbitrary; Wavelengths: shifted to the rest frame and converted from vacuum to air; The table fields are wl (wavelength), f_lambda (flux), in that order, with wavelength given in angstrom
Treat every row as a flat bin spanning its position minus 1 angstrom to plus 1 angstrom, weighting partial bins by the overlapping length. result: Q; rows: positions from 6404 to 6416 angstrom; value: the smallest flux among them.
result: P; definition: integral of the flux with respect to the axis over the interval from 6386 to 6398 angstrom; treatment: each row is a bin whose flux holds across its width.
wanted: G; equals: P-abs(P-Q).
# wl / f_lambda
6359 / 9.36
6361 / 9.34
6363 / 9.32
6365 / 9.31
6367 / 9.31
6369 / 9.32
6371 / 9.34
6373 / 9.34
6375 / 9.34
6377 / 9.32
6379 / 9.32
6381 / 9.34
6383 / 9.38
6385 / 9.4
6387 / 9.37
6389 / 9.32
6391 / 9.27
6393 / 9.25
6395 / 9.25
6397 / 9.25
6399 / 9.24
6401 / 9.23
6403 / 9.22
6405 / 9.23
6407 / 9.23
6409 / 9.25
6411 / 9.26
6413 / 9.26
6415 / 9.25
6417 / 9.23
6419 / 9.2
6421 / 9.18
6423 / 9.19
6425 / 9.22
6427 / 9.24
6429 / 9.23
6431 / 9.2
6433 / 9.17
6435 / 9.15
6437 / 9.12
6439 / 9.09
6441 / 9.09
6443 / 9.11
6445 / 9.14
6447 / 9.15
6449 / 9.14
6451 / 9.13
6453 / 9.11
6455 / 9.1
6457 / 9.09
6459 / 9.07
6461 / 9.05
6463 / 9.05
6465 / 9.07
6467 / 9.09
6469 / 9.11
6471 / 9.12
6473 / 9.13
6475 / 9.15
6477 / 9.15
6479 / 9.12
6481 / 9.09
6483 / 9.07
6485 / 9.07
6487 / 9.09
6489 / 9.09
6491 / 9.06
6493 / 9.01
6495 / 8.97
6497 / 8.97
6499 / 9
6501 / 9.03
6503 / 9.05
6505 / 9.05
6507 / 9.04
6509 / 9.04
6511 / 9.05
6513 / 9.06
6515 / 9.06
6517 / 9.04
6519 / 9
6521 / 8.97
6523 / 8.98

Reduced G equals 9.23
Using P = 111.4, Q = 9.23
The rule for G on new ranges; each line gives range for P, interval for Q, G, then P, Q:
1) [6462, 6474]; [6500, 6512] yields 9.03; 109.1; 9.03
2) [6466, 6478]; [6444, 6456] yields 9.10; 109.5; 9.1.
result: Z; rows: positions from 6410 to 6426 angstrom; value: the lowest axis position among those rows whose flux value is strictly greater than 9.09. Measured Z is 6411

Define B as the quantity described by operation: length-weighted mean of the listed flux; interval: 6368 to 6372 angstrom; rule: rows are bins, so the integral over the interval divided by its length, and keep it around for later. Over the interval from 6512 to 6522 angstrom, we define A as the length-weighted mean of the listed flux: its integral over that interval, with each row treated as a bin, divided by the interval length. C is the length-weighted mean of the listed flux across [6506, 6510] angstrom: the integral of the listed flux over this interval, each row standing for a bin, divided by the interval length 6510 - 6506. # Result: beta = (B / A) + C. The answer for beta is 10.1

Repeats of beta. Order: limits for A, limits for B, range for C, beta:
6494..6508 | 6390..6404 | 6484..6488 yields 10.1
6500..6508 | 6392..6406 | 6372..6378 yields 10.4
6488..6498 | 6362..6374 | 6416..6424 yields 10.2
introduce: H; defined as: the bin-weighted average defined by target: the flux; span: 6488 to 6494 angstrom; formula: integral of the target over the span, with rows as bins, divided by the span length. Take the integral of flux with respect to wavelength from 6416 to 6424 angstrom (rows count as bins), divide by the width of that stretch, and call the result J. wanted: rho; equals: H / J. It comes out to 0.98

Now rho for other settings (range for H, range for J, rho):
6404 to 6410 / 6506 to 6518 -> 1.02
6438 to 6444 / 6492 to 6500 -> 1.01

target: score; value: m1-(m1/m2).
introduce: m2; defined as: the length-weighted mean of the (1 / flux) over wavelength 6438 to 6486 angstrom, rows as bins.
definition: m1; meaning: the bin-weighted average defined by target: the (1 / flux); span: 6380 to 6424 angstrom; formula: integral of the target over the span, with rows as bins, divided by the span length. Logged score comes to -0.875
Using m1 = 0.108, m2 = 0.110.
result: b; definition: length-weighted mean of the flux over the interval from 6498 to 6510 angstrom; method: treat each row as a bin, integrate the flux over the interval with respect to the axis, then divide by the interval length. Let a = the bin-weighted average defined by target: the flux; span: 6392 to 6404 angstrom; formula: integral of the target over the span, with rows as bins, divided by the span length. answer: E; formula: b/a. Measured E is 0.978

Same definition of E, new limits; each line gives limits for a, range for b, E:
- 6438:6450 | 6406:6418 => 1.014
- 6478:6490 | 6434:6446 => 1.003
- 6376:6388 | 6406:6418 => 0.988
